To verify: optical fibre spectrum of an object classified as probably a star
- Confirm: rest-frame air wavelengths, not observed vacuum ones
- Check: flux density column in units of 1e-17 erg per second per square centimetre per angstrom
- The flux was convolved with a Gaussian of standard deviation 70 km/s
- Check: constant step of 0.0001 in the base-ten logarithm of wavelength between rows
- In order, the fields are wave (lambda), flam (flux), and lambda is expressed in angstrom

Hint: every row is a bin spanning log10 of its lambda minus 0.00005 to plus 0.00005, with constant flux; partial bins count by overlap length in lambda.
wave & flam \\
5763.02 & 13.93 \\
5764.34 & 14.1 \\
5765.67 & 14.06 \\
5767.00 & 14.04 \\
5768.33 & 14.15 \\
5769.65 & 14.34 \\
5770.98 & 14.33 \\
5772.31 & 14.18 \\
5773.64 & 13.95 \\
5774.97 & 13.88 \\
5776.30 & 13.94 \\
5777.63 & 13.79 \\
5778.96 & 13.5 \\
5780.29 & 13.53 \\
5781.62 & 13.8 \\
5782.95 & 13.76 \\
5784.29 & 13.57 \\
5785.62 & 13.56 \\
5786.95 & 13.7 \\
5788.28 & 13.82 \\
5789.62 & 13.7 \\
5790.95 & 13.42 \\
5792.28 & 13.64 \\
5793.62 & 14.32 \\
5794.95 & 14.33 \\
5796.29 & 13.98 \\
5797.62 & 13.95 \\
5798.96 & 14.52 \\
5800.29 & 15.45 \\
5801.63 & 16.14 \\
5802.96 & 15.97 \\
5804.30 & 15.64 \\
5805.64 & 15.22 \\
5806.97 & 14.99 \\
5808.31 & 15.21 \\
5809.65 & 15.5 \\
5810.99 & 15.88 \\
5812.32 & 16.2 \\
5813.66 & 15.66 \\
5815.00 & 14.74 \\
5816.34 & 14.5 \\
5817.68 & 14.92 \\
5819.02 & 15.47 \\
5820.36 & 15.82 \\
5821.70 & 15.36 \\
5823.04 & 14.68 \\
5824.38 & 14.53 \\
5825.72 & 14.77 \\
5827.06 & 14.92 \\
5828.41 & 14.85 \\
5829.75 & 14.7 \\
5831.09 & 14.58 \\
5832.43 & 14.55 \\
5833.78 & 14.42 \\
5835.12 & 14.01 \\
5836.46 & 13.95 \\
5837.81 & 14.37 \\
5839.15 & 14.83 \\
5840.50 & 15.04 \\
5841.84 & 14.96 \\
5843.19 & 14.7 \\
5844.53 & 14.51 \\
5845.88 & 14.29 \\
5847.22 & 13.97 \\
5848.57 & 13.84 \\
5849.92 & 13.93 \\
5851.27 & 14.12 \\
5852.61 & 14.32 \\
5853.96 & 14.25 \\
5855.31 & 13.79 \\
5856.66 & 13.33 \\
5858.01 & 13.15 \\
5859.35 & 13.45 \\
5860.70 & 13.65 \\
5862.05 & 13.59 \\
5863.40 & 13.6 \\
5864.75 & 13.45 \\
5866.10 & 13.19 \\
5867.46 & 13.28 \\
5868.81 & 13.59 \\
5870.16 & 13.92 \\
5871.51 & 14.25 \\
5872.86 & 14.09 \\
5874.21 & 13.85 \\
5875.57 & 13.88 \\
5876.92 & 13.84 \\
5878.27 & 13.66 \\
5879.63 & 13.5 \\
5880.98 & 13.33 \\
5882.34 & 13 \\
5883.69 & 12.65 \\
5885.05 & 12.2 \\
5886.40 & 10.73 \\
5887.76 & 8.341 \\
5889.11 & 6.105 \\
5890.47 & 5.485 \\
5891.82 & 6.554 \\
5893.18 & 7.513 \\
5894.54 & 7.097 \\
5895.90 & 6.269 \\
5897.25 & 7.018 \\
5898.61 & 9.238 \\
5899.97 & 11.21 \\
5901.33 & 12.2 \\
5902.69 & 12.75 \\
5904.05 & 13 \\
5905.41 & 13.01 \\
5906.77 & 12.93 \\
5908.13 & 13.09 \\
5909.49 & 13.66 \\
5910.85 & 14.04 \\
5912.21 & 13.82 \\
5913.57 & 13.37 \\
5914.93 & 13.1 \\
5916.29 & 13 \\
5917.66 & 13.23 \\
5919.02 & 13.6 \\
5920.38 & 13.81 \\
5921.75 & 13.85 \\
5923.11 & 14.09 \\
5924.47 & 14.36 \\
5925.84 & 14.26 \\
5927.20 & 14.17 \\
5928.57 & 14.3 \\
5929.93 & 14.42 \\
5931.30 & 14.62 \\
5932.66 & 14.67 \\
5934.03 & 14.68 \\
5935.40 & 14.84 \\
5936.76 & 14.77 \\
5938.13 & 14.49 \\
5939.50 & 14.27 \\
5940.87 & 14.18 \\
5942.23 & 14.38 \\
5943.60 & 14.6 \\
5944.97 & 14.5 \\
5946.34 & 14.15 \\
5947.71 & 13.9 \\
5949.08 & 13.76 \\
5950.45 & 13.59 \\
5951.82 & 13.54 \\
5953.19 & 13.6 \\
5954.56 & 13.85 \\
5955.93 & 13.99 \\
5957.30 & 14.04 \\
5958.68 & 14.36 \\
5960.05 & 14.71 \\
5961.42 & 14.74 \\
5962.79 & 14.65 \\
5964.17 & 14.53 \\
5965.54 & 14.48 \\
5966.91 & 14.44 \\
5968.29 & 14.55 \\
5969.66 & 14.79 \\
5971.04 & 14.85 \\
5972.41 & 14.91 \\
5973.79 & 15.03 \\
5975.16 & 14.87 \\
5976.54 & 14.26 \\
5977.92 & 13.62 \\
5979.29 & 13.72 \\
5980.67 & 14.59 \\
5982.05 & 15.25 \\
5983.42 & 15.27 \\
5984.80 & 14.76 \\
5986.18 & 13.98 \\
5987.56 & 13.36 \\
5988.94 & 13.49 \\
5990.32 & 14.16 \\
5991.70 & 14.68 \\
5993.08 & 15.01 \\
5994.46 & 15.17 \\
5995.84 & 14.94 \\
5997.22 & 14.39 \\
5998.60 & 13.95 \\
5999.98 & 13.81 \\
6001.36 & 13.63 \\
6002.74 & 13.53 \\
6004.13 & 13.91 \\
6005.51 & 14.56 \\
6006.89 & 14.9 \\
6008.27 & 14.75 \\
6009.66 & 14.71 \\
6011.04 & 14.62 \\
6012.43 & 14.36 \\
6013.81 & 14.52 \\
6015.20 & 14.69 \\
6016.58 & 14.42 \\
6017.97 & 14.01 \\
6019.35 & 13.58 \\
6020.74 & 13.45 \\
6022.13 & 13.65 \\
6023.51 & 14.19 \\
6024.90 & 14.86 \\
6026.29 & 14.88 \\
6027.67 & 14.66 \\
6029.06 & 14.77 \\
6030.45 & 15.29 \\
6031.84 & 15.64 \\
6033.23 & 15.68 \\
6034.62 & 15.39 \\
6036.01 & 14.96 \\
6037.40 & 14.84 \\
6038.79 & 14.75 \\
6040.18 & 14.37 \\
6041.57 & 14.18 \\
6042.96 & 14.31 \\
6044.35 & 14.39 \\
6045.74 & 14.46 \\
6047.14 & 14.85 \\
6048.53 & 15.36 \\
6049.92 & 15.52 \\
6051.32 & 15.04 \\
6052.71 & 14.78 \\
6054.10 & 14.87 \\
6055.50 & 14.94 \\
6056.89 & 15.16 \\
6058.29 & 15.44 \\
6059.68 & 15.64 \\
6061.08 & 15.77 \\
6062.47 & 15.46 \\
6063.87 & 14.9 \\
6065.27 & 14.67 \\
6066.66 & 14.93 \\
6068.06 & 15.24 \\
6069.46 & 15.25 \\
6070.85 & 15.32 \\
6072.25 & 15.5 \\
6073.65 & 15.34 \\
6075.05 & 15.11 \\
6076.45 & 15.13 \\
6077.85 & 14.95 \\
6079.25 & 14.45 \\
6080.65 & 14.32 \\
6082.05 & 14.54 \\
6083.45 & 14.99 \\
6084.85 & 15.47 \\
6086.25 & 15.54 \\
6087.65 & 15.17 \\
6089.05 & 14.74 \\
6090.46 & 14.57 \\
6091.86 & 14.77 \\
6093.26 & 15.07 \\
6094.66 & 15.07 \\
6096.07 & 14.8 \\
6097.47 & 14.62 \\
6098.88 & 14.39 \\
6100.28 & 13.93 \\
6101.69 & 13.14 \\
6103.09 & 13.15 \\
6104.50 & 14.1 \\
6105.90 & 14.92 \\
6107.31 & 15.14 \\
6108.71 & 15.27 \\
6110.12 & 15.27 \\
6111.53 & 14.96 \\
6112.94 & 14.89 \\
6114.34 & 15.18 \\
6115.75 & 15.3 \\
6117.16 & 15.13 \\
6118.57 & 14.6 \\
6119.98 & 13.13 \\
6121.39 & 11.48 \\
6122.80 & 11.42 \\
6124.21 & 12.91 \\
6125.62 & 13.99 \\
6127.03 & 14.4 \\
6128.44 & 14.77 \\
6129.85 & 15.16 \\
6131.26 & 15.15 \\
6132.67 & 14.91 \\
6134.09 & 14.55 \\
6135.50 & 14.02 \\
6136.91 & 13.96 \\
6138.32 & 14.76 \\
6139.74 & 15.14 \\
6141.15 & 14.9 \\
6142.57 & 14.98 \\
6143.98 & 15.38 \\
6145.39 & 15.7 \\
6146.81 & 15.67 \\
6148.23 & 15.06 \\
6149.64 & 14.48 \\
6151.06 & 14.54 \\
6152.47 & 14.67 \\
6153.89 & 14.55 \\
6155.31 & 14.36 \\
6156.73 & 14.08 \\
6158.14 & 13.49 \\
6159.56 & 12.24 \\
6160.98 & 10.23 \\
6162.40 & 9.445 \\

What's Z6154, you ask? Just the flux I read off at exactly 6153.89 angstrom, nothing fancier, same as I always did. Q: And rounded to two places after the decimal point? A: 14.55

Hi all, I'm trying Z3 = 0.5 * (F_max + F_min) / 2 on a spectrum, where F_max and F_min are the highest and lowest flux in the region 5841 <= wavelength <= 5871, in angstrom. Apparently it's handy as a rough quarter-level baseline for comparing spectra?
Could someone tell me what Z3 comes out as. 7.03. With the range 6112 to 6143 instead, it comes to 6.68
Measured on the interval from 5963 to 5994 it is 7.16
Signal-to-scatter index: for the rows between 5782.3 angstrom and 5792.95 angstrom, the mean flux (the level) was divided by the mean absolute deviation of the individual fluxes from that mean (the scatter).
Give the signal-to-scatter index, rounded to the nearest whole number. 138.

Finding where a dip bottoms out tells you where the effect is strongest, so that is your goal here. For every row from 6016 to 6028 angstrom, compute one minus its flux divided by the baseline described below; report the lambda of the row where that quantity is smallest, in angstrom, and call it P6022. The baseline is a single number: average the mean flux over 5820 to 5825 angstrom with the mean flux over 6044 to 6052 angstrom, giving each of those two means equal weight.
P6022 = 6026.29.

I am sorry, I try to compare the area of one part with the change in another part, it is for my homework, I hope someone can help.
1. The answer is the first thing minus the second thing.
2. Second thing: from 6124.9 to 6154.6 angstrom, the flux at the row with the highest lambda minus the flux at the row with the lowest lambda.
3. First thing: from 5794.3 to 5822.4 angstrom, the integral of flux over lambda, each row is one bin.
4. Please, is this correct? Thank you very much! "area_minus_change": 427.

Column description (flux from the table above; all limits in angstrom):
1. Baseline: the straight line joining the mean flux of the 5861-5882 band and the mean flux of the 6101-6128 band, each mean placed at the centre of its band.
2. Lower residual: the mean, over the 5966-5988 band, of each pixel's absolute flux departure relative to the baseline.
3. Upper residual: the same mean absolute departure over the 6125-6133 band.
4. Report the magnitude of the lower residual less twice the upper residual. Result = 0.5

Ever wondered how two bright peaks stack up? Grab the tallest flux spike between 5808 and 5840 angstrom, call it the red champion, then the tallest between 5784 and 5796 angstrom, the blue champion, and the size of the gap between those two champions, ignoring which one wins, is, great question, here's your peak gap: 1.87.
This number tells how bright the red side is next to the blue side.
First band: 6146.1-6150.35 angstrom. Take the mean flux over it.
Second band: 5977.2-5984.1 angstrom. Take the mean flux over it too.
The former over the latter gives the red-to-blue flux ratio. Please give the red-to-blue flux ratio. 1.04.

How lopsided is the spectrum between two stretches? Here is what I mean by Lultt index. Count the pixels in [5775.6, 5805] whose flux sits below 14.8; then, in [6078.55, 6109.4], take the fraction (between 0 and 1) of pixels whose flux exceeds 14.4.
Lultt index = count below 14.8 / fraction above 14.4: 25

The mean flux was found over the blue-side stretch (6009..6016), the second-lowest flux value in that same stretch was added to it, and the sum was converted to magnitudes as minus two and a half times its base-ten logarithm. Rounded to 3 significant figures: -3.66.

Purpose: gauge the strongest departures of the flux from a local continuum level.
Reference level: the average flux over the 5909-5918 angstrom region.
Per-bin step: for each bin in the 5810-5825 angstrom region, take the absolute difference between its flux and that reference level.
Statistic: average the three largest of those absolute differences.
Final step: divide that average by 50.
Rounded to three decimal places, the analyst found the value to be 0.050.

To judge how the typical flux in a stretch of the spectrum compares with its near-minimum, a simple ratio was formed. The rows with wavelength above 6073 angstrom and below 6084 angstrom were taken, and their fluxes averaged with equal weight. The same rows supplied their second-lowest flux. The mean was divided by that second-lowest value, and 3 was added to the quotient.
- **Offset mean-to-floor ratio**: 4.03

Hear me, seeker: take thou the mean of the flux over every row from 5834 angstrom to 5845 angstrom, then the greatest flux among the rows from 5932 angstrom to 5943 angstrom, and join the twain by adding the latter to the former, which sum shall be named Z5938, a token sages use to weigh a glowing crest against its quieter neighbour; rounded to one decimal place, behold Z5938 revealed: 29.4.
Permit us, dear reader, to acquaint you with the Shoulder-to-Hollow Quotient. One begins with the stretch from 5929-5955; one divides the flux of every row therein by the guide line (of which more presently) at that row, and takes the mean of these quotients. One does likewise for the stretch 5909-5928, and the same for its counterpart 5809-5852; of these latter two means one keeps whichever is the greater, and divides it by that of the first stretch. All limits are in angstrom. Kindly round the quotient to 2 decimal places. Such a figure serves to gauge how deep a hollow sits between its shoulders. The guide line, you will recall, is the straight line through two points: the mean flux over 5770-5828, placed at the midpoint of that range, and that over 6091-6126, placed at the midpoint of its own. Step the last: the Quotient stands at 1.03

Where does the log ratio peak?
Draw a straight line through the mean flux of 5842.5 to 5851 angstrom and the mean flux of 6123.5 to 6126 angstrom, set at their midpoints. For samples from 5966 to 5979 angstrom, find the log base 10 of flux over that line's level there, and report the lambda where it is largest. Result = 5973.79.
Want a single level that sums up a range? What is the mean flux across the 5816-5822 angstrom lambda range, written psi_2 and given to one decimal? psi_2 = 15.2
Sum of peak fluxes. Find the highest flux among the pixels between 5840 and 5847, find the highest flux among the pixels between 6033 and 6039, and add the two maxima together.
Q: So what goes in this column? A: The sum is 30.7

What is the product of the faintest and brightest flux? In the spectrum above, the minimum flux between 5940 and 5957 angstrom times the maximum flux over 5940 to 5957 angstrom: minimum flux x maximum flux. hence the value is 198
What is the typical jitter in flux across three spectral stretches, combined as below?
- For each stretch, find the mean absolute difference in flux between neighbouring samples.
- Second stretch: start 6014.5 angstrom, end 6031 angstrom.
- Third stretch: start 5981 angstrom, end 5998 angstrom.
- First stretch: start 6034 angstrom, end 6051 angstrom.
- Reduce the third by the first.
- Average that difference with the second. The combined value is 0.25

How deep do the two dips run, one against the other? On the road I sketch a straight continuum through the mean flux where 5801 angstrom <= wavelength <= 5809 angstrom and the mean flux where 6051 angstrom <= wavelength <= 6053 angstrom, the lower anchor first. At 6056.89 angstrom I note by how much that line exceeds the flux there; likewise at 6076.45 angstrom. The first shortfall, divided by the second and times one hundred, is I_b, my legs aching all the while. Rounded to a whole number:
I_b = 93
